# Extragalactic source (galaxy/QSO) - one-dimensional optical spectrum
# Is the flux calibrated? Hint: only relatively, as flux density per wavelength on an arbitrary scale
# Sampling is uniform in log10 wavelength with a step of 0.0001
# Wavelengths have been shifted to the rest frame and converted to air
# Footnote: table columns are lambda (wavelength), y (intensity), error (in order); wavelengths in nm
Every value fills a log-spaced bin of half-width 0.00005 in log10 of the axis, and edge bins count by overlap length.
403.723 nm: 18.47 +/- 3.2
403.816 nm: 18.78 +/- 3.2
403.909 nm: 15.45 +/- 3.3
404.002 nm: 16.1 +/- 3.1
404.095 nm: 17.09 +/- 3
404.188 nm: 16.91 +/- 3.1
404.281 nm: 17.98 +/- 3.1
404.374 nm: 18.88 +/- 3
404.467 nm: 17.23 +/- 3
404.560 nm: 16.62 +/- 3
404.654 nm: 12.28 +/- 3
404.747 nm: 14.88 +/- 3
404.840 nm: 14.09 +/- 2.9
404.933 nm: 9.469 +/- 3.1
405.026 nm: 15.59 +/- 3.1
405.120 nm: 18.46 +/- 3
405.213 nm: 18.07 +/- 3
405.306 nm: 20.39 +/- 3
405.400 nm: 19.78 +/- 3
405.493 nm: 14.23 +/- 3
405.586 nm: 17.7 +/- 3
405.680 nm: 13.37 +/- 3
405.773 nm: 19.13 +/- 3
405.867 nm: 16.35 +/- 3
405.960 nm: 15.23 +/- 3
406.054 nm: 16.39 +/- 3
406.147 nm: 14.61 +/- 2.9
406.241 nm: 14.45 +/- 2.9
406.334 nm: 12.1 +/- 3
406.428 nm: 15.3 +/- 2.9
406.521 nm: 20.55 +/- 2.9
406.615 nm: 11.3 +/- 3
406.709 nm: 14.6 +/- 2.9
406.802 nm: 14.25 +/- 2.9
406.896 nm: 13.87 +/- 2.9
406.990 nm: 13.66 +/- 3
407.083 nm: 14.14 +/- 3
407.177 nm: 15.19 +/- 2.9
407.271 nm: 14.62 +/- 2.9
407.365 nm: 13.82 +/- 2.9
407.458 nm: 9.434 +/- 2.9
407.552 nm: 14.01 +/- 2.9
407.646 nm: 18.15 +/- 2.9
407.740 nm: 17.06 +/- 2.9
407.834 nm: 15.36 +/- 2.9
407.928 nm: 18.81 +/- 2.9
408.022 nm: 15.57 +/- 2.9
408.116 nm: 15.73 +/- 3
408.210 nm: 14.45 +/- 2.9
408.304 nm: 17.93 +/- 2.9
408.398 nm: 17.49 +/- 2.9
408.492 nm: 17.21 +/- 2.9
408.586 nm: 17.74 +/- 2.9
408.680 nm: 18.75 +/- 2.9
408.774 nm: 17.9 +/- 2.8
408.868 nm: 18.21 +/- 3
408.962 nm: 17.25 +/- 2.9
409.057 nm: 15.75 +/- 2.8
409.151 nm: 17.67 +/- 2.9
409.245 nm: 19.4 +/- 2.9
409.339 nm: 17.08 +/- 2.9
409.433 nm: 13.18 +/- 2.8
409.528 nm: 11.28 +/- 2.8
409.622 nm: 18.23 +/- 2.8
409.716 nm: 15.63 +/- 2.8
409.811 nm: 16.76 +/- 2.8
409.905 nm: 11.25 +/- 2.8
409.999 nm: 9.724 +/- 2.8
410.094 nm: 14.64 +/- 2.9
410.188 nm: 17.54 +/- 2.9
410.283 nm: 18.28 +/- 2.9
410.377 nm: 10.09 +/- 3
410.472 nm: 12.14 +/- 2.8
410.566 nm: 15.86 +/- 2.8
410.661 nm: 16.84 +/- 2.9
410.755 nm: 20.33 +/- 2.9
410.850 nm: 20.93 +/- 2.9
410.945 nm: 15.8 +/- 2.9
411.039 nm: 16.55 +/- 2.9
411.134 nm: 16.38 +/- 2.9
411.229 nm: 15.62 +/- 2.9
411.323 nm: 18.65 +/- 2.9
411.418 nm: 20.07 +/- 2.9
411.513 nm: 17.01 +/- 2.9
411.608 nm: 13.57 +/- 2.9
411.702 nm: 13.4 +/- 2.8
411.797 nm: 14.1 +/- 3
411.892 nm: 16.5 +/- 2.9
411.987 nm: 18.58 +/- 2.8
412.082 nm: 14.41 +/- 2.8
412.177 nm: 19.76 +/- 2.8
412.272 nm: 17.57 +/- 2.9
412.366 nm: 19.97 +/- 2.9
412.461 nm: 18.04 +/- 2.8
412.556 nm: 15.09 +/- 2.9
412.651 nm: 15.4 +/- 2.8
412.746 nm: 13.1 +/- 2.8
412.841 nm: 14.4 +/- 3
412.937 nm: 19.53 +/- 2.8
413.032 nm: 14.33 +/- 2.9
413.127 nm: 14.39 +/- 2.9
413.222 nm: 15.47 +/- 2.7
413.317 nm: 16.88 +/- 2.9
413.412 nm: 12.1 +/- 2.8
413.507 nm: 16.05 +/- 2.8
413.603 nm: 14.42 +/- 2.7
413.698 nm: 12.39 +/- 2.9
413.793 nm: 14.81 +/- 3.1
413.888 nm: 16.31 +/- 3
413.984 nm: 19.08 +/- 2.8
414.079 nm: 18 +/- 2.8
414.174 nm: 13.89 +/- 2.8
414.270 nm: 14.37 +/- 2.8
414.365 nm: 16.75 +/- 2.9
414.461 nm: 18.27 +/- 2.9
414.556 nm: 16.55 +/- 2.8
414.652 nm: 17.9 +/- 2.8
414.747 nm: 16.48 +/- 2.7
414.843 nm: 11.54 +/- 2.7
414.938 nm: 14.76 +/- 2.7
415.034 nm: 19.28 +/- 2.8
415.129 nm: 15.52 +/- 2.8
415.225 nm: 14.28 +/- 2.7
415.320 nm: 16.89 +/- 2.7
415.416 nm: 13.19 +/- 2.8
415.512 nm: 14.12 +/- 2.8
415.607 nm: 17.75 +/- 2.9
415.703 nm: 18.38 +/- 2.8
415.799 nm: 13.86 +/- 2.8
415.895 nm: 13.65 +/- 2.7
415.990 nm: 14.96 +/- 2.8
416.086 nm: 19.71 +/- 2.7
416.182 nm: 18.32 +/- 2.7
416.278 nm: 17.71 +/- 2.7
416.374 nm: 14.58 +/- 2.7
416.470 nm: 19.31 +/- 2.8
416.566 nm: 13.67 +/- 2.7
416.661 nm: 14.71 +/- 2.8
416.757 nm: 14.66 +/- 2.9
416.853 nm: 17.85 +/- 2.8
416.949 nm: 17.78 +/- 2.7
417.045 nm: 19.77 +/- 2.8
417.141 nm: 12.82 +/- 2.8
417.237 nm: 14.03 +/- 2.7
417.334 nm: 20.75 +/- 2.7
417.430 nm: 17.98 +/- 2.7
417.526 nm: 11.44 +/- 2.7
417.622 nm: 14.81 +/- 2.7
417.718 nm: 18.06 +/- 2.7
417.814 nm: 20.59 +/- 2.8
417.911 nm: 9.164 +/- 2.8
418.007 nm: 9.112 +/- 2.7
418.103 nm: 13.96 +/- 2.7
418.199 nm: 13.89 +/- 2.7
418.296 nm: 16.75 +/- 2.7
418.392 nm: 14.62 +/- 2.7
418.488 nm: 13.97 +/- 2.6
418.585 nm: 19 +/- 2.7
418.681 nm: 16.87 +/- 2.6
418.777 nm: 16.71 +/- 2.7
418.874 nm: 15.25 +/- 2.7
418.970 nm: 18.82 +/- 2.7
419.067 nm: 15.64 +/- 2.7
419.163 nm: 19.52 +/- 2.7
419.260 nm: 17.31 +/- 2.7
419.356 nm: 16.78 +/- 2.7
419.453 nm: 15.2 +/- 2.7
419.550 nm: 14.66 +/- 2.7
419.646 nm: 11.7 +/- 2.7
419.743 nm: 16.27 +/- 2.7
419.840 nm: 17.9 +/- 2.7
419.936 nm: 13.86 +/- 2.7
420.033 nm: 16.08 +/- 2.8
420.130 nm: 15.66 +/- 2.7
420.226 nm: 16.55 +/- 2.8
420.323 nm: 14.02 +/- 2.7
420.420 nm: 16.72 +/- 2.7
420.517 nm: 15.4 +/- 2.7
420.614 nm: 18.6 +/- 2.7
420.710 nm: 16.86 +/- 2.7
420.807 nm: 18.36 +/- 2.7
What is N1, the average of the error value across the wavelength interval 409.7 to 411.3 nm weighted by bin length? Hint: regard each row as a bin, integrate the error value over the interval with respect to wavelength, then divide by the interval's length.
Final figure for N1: 2.87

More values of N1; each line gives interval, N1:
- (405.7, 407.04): 2.95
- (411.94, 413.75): 2.84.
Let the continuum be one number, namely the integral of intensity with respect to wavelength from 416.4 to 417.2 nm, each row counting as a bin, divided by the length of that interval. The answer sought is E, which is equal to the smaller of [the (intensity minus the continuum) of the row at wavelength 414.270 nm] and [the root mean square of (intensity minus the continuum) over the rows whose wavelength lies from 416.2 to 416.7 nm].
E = -1.89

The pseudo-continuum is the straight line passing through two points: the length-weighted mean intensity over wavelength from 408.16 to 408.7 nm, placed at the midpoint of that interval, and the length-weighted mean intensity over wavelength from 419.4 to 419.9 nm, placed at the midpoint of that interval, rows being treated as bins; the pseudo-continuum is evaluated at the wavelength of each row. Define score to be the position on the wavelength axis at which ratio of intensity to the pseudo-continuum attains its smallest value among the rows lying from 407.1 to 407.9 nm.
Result 407.458 nm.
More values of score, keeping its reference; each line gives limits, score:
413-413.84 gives 413.412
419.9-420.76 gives 419.936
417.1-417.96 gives 417.911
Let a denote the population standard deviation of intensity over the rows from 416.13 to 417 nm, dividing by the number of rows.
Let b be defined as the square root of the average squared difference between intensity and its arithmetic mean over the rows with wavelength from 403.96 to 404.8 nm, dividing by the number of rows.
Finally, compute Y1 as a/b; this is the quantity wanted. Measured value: 1.1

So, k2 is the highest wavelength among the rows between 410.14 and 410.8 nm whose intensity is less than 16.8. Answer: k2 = 410.566 nm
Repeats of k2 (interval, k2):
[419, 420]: 419.936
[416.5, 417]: 416.757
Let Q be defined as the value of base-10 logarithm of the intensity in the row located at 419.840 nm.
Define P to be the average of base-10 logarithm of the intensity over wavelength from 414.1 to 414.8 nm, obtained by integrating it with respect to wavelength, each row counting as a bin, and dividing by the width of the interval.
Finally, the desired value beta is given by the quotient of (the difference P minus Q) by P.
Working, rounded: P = 1.21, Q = 1.25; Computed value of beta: -0.04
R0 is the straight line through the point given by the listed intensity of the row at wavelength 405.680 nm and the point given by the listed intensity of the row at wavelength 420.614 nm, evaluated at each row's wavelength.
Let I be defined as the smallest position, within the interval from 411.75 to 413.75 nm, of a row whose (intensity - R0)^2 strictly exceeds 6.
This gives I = 411.987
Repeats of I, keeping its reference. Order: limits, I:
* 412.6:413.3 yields 412.746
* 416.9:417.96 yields 417.141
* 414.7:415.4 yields 414.843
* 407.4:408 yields 407.458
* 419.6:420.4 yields 419.646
